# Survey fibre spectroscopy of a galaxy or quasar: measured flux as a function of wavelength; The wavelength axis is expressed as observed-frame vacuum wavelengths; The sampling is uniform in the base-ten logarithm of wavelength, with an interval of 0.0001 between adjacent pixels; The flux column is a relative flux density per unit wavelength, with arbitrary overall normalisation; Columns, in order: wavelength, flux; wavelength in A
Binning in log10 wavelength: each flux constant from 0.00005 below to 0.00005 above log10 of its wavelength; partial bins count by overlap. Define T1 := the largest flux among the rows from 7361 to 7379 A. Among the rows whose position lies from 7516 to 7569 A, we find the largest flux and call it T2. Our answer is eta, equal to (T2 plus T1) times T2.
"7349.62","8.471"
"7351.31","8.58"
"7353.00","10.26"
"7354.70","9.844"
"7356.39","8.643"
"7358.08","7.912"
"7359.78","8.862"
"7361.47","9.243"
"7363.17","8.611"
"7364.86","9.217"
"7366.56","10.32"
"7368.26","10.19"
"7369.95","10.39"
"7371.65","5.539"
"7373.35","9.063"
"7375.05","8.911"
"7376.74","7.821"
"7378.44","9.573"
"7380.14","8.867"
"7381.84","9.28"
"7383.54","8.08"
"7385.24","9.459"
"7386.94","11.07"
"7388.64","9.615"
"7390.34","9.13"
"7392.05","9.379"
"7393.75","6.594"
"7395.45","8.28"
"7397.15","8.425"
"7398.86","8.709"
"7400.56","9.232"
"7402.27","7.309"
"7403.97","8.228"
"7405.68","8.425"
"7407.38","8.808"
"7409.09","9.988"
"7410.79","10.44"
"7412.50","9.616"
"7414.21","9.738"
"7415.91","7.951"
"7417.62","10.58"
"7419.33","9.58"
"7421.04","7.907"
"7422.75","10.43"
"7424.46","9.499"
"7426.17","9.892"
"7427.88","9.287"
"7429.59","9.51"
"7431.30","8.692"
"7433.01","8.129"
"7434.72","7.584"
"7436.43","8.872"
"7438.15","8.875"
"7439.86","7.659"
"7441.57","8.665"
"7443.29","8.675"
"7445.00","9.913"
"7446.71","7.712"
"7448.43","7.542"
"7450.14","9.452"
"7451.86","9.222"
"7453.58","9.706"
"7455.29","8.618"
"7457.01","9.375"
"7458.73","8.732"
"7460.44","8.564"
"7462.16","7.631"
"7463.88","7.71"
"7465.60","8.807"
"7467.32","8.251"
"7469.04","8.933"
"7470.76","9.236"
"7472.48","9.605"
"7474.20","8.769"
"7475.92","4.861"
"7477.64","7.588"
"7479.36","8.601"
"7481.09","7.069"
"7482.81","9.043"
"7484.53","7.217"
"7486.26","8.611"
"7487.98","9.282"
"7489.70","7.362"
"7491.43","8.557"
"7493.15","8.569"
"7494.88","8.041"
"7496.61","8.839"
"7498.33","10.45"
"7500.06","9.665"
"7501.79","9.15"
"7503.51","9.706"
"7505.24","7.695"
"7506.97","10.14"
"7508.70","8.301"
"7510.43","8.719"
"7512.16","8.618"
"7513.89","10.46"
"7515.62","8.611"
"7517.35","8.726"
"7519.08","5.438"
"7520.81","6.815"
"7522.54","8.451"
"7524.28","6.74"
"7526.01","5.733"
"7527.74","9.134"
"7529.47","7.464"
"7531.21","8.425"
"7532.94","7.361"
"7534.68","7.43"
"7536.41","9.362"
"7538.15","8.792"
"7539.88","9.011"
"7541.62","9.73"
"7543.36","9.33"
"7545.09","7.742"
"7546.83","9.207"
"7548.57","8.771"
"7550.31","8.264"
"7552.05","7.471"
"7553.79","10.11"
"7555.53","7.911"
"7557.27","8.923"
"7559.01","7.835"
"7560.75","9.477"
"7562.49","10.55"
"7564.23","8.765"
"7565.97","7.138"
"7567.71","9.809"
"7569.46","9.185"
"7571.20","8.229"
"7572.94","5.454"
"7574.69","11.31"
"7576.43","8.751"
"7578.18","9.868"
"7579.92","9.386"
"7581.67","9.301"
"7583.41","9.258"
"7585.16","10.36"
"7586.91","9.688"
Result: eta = 221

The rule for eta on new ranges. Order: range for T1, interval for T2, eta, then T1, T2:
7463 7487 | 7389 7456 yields 214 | 9.605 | 10.58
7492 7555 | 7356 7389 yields 238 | 10.46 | 11.07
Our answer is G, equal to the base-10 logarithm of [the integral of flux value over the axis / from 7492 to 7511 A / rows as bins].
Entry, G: 2.23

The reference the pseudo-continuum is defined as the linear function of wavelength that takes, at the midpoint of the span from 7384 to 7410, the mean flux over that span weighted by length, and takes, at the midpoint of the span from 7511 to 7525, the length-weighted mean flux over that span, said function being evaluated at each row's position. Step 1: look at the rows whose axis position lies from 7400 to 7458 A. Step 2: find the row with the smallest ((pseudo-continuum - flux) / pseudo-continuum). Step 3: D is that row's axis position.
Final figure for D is 7417.62 A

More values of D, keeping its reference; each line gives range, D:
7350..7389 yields 7386.94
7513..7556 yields 7553.79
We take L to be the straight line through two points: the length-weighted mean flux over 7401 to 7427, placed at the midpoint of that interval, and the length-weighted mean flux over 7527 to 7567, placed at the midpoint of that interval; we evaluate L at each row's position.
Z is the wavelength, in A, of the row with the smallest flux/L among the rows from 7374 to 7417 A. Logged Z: 7393.75 A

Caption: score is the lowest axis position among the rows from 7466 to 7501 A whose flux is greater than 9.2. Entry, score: 7470.76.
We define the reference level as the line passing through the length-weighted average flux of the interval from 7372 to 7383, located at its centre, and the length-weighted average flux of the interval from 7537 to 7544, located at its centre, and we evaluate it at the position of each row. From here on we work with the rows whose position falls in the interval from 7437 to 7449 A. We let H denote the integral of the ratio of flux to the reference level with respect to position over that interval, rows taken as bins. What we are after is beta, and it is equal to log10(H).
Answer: 1.06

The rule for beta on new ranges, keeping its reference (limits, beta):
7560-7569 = 0.95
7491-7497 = 0.75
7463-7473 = 0.99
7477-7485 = 0.85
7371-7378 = 0.81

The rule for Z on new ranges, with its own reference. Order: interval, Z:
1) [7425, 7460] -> 7434.72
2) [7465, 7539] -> 7475.92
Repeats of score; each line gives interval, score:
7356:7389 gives 7361.47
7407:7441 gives 7409.09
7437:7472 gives 7445.00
